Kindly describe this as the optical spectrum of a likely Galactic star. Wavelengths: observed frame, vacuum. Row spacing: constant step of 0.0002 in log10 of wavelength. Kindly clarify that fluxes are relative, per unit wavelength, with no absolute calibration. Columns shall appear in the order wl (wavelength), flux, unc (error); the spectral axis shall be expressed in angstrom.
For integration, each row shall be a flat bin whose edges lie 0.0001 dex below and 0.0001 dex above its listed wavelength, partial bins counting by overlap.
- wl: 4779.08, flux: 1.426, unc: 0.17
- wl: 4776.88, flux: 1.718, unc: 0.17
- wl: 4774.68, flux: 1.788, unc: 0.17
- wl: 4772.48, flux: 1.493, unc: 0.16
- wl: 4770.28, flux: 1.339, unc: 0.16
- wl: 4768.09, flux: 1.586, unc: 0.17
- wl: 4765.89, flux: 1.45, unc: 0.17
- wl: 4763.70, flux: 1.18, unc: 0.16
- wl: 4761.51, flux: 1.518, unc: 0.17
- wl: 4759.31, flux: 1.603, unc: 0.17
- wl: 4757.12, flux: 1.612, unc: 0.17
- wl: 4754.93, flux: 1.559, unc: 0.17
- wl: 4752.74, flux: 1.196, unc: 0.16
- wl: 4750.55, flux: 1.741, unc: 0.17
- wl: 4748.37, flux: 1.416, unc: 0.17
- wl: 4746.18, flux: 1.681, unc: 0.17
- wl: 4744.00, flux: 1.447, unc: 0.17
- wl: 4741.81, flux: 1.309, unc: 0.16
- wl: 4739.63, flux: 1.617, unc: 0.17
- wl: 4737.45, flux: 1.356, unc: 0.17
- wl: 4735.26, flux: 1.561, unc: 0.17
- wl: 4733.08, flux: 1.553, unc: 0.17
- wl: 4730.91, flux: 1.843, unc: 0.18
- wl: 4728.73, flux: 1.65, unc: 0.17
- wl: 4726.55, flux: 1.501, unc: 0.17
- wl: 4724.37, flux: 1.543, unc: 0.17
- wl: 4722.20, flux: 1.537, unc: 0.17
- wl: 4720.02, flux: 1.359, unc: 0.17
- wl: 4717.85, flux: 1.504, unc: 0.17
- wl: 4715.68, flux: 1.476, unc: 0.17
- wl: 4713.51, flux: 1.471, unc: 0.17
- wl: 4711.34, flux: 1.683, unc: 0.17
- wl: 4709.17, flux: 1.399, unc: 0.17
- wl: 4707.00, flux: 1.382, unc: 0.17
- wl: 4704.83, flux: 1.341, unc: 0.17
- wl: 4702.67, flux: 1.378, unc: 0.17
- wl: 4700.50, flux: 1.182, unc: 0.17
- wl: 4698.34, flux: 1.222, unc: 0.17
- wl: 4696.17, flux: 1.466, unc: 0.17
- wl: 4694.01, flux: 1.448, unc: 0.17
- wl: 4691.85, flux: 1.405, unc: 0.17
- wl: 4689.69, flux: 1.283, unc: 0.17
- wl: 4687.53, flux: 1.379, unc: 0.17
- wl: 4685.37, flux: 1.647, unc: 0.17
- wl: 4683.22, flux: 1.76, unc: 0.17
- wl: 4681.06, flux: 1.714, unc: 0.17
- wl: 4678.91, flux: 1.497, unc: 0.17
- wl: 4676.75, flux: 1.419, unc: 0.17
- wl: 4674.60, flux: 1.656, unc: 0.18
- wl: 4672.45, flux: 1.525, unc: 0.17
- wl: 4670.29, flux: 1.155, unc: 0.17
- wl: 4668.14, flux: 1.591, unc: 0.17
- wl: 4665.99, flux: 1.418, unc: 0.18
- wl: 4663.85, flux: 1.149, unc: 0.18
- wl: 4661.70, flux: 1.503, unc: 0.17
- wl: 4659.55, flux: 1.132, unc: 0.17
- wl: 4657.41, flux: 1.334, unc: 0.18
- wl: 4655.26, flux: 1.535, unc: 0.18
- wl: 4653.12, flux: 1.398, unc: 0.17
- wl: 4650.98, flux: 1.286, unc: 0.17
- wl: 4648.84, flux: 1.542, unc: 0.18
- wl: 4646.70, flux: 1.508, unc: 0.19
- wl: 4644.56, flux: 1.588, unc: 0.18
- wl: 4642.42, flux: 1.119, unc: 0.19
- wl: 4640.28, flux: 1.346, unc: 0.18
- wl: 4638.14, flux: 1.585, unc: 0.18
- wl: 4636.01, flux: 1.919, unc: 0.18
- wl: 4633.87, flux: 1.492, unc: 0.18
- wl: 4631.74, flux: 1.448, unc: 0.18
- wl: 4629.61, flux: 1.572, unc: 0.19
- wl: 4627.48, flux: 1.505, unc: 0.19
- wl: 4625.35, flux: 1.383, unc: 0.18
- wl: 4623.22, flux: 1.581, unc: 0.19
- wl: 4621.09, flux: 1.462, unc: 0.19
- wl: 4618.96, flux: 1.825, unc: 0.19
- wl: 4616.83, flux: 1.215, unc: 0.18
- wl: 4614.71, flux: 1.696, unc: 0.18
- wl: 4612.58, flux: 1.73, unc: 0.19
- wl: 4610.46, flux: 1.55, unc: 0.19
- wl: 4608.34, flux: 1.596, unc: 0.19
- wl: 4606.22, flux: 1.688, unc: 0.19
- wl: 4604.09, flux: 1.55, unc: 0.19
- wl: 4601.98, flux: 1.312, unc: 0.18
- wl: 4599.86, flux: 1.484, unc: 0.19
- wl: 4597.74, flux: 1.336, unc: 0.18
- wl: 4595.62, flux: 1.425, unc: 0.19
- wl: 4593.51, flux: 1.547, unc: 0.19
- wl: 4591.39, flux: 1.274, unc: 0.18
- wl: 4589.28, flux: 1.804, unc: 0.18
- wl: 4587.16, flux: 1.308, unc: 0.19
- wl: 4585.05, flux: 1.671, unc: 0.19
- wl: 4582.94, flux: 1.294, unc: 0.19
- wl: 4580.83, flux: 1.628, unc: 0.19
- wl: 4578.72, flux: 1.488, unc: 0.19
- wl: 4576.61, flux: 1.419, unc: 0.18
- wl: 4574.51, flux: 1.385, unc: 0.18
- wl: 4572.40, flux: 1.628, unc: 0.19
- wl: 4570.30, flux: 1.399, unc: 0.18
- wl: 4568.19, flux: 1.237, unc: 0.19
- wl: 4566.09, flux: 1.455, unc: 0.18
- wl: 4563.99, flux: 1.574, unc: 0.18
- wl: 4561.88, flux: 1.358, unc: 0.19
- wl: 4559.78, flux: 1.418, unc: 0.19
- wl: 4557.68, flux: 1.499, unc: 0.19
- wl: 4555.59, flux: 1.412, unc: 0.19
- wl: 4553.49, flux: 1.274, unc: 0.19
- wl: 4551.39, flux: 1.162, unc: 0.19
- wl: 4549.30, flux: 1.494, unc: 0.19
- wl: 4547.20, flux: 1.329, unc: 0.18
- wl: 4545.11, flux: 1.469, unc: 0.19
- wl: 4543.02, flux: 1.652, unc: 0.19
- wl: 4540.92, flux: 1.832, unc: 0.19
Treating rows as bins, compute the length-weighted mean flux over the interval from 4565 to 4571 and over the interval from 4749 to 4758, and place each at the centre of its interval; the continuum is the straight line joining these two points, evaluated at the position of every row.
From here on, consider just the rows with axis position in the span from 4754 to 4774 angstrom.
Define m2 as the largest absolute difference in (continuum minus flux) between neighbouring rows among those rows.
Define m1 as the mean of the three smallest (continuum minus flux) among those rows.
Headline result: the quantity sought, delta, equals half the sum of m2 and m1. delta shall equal 0.133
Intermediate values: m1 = -0.07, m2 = 0.34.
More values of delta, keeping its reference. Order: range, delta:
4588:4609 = 0.113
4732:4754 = 0.190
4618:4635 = 0.058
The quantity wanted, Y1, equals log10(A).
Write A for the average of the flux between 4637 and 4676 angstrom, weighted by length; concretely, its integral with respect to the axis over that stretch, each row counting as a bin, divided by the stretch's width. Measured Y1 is 0.149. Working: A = 1.41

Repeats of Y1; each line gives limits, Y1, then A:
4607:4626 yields 0.195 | 1.57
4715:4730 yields 0.180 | 1.51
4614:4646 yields 0.180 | 1.51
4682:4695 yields 0.173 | 1.49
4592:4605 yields 0.157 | 1.44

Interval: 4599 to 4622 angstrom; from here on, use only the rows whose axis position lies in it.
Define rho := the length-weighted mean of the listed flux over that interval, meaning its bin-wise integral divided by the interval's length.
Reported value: 1.56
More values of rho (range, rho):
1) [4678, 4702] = 1.45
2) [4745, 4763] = 1.53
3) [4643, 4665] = 1.39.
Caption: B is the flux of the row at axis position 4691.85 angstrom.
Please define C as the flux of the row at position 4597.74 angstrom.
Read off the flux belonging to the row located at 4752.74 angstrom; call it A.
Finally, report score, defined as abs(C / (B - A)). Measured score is 6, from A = 1.196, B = 1.405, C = 1.336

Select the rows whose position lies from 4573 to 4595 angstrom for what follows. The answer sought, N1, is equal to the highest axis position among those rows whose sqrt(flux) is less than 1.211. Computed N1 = 4591.39 angstrom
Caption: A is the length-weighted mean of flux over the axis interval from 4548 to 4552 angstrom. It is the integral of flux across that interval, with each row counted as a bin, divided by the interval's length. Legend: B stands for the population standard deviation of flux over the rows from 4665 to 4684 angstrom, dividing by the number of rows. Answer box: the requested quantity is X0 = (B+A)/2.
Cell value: 0.76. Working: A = 1.35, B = 0.174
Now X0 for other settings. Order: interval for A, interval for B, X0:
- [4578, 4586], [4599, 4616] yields 0.82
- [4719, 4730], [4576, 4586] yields 0.83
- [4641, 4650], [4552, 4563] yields 0.75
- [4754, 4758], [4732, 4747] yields 0.86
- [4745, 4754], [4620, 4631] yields 0.79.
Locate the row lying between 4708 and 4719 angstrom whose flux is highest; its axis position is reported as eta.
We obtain 4711.34 angstrom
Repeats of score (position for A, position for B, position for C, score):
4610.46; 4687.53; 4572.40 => 10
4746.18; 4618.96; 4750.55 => 12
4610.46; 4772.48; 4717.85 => 26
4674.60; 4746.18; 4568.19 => 49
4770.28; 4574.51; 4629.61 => 34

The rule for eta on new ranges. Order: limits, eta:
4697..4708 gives 4707.00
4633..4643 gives 4636.01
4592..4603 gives 4593.51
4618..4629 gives 4618.96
